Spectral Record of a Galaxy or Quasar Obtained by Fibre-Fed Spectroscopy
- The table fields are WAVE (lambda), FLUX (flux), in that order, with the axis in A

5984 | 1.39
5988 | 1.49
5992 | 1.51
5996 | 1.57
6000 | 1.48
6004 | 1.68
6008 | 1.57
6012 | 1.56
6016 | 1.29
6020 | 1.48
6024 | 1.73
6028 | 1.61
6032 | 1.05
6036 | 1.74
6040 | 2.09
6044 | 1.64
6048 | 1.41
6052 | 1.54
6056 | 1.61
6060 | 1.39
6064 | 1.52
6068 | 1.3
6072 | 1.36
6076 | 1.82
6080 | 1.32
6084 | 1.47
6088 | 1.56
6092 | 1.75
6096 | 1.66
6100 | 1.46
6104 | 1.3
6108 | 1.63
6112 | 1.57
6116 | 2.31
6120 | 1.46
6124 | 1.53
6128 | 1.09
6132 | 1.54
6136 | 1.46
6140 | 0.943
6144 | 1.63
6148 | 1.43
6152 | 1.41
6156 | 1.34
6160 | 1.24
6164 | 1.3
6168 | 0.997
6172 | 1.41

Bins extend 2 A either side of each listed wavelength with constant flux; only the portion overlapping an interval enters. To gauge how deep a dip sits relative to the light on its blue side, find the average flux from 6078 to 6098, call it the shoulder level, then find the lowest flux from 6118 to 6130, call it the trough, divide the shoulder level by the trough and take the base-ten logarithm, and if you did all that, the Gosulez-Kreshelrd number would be 0.15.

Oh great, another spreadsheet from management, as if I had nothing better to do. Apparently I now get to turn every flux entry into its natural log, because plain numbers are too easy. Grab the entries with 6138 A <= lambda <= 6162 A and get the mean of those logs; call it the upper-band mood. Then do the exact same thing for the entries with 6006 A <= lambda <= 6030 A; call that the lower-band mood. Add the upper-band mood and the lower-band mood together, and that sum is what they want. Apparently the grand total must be 0.70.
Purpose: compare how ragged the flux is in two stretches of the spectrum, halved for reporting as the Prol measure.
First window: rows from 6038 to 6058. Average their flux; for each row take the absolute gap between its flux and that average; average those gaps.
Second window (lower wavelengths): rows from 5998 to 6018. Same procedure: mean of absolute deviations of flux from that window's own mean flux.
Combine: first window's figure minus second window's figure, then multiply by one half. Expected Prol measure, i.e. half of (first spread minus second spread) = 0.034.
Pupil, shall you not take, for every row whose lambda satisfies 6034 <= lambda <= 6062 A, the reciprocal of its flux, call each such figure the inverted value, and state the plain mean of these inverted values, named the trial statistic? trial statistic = 0.62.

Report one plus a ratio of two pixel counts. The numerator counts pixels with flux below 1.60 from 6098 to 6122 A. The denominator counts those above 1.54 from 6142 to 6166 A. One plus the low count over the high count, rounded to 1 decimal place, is 5.0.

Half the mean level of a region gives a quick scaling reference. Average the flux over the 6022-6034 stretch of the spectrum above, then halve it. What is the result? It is 0.732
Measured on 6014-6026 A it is 0.750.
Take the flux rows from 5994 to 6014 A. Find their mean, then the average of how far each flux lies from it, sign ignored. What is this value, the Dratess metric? 0.043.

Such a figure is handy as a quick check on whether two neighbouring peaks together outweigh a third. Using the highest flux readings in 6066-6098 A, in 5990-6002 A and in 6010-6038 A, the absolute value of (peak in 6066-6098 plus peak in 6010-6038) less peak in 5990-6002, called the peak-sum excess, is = 2.0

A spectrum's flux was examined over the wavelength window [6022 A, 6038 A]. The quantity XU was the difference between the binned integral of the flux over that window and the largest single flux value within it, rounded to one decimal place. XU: 22.8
